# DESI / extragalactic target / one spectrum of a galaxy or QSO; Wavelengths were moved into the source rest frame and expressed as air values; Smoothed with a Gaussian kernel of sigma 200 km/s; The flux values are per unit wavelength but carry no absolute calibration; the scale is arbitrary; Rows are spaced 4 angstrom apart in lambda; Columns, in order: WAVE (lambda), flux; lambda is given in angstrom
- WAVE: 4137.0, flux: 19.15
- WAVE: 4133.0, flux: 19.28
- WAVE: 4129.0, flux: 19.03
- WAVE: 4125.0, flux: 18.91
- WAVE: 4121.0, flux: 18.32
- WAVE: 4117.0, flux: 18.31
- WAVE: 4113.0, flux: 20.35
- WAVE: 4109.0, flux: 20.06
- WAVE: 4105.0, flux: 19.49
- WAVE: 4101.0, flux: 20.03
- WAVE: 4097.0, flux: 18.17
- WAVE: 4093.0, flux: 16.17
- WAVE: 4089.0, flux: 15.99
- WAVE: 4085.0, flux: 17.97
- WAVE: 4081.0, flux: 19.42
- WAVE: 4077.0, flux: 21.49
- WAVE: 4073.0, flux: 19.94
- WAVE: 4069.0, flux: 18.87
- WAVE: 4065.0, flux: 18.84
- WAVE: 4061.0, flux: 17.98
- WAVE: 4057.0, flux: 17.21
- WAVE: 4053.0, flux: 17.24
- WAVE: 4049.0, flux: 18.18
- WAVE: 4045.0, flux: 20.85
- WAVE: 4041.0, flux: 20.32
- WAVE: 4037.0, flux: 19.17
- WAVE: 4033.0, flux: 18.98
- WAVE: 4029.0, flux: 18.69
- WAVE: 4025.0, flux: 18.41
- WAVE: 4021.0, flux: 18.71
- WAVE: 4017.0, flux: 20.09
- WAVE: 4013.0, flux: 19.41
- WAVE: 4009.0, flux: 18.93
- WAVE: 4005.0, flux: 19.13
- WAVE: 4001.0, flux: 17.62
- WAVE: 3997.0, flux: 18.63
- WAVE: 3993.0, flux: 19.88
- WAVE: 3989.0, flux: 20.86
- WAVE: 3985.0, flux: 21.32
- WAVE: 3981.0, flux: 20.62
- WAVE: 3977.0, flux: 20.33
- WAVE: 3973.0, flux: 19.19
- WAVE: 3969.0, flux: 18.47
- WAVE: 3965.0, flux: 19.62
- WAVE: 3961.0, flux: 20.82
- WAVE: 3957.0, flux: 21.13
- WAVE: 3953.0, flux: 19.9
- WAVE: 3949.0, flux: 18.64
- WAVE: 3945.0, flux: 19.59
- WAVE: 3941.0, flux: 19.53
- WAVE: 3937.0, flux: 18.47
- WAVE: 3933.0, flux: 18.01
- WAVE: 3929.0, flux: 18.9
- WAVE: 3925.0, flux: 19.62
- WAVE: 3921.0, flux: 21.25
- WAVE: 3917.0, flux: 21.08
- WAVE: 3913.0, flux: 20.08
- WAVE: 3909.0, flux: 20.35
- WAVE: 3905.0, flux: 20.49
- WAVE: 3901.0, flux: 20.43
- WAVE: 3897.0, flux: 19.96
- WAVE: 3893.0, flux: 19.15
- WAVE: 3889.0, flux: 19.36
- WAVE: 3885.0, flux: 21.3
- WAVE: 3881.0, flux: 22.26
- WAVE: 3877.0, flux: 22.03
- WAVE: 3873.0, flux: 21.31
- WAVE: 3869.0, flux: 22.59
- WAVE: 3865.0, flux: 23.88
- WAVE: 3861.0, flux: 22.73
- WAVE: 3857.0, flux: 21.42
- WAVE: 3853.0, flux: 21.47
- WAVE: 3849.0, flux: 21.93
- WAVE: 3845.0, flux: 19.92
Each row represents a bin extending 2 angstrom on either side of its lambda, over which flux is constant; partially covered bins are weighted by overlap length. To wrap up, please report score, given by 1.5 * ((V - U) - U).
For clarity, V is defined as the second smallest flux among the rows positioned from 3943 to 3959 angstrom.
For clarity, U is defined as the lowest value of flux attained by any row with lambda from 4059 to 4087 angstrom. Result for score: -24.5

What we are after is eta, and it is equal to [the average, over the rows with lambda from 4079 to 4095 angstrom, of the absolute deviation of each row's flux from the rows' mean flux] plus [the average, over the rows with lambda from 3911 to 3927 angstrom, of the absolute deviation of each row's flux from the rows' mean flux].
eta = 2.0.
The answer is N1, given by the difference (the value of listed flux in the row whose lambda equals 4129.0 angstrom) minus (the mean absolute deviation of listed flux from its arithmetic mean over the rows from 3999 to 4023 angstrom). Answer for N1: 18.5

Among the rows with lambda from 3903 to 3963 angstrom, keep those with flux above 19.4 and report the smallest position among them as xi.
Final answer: 3905.0 angstrom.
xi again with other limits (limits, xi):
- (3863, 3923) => 3865.0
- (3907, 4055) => 3909.0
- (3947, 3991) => 3953.0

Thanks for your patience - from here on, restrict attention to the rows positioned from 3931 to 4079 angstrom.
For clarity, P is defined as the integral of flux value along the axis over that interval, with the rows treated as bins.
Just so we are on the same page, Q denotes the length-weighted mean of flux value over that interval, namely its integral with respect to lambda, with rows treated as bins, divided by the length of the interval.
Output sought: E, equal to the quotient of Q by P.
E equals 0.007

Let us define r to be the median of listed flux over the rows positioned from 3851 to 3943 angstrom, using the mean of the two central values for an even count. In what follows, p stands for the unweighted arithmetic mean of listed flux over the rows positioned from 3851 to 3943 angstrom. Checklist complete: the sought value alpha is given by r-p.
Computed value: -0.19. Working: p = 20.7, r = 20.5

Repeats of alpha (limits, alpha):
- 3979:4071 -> -0.20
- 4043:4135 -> 0.08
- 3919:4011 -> 0.00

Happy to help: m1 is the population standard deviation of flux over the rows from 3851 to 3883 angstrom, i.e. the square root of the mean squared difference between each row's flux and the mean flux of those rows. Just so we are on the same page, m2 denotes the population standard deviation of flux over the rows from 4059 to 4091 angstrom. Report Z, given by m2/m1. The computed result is 1.87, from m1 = 0.81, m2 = 1.51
